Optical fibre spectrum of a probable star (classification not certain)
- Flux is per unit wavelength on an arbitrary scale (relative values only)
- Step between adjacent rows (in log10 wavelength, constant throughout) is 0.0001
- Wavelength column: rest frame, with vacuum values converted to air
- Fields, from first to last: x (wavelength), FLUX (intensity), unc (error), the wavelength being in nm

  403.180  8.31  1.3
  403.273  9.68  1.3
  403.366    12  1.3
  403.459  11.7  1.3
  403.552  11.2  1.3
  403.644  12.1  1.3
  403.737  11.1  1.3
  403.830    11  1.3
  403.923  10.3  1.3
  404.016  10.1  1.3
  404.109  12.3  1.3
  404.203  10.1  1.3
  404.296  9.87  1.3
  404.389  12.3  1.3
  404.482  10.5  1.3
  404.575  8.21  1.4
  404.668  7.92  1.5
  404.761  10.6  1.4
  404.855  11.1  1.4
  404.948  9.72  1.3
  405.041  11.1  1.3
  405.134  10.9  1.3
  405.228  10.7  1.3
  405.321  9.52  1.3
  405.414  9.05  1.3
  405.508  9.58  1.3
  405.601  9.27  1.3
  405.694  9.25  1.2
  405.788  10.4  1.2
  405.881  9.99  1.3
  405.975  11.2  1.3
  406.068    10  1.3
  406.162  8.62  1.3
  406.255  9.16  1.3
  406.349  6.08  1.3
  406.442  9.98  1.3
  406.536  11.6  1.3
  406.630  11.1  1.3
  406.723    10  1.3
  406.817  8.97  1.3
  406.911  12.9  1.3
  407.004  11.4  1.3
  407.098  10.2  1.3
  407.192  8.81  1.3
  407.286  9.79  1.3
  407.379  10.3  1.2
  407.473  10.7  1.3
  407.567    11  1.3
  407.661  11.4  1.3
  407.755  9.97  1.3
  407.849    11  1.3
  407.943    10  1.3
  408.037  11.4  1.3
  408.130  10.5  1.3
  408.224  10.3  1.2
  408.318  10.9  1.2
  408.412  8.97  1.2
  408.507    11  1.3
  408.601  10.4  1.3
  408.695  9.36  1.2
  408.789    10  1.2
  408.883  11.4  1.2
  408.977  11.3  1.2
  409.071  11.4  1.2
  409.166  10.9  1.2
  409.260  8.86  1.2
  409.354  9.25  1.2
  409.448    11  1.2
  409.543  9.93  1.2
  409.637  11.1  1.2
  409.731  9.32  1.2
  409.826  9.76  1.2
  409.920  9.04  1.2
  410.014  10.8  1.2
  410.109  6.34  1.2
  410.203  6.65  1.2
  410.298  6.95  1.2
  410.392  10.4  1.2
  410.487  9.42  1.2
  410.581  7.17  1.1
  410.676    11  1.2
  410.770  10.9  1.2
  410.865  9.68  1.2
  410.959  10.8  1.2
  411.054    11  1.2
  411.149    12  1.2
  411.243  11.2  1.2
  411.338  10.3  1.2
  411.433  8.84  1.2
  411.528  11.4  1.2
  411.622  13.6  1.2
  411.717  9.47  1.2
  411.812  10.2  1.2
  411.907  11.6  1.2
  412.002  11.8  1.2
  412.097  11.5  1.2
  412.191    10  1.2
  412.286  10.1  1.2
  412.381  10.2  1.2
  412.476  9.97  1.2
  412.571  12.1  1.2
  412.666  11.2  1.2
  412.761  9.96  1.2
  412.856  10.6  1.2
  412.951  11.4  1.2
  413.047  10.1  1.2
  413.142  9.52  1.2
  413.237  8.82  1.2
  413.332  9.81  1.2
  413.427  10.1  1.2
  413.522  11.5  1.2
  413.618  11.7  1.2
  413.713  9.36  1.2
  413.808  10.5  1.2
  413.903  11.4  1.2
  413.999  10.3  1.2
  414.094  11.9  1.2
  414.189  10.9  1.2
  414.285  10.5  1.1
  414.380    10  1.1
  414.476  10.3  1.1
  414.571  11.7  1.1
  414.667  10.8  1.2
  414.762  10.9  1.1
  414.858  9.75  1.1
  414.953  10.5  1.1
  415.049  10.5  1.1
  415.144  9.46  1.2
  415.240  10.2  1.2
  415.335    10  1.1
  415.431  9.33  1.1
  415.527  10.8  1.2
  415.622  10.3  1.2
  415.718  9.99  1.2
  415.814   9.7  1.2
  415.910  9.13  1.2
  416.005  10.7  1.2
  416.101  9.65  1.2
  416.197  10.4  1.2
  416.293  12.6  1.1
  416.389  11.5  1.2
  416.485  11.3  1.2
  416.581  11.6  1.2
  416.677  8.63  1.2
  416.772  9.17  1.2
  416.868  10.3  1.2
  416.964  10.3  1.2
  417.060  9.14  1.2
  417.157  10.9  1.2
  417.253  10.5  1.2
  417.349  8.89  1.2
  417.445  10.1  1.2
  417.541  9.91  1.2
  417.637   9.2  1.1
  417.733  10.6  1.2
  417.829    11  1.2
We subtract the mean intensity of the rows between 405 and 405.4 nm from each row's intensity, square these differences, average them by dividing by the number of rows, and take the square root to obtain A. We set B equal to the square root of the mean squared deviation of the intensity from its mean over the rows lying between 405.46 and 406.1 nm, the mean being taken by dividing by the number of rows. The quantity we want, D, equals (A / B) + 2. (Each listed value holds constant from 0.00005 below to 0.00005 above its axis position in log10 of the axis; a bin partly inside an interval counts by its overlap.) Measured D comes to 3.0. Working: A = 0.61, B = 0.6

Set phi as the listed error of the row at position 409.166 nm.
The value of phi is 1.20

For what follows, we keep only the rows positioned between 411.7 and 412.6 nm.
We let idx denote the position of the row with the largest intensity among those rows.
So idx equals 412.571 nm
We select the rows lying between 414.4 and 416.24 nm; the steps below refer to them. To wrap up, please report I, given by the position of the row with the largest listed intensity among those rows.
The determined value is 414.571 nm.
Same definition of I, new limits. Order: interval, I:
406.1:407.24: 406.911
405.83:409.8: 406.911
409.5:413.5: 411.622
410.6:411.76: 411.622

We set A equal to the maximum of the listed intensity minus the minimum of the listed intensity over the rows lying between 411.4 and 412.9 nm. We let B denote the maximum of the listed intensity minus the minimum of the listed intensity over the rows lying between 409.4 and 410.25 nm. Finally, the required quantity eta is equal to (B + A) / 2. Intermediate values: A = 4.8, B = 5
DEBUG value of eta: 4.8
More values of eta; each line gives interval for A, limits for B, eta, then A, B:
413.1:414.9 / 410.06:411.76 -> 5.2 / 3.1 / 7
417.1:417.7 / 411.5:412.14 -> 3.1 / 2.0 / 4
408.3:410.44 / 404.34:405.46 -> 4.7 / 5.1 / 4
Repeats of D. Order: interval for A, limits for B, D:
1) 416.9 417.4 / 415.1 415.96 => 3.6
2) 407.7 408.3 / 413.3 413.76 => 2.6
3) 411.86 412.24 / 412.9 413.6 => 2.8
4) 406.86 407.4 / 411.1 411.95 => 3.0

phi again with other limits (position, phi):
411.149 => 1.20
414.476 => 1.10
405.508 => 1.30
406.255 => 1.30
